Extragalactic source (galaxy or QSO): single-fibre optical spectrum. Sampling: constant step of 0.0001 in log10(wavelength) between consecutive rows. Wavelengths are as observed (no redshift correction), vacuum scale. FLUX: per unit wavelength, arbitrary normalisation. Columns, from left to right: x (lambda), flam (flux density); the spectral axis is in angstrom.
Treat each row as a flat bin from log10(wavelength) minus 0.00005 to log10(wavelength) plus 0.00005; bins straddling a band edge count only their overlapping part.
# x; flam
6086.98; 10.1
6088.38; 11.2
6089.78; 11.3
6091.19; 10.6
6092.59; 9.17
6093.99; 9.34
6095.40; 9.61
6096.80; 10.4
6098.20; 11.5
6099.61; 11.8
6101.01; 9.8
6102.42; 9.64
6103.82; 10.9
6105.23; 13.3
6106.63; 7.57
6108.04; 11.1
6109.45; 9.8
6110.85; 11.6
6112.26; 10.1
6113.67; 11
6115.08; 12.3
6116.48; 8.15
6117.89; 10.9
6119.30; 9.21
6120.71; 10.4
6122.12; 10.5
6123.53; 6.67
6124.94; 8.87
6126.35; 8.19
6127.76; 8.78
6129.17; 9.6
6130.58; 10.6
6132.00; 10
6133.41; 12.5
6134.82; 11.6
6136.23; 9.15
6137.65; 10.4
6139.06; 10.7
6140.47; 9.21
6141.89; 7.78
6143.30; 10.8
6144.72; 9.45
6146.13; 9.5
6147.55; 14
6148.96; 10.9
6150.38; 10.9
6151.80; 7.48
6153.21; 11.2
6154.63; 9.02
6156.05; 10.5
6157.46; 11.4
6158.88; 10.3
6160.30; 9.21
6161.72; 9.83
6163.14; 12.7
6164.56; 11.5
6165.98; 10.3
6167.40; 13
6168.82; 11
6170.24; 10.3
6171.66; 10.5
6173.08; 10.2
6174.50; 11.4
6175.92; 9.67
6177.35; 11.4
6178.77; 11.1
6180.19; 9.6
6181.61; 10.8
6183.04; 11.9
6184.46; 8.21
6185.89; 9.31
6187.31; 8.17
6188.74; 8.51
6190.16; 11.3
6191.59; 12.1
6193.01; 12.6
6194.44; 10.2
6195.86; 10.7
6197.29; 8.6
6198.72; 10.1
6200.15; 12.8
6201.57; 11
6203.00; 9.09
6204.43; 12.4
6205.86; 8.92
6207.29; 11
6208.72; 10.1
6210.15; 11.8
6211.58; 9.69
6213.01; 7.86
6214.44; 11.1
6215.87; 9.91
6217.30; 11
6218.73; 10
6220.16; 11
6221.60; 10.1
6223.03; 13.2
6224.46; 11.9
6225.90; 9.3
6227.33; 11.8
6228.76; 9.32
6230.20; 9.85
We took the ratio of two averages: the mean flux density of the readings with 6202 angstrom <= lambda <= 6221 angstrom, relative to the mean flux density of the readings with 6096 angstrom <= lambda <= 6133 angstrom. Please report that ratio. 1.02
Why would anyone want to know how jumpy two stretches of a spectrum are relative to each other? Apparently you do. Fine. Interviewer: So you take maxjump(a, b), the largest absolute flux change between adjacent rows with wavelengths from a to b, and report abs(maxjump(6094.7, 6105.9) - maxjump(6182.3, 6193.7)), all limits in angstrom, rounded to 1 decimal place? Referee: 1.3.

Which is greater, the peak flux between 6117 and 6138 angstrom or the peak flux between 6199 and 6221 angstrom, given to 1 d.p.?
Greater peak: 12.8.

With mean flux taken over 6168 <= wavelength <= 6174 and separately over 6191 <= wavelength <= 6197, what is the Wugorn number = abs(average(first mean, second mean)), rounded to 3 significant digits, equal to 10.9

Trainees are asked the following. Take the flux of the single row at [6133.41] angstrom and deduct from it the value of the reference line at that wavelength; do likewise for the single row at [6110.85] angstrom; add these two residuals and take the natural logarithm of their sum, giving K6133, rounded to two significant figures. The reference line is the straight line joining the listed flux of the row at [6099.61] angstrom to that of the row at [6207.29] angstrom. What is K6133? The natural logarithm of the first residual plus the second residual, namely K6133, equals -0.18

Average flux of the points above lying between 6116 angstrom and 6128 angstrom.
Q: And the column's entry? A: 9.1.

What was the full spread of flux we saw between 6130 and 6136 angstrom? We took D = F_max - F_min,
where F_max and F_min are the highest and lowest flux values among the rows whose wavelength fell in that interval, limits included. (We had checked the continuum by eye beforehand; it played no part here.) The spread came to 2.50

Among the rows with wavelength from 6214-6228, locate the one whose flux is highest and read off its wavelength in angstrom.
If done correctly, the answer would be 6223.03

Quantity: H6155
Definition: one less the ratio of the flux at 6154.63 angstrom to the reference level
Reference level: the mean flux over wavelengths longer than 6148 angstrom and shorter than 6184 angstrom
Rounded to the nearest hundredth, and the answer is 0.15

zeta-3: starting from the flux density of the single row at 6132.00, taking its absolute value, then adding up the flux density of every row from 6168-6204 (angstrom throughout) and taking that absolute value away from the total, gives 251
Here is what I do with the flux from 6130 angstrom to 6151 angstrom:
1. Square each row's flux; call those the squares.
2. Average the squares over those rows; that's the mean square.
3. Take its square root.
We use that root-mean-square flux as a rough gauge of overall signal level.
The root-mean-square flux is 10.6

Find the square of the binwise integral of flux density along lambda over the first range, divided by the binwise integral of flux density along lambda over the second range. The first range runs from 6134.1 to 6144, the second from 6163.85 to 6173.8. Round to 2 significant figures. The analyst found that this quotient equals 89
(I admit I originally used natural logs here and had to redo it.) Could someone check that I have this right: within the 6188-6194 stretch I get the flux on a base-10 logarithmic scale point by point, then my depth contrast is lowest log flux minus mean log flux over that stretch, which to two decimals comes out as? -0.11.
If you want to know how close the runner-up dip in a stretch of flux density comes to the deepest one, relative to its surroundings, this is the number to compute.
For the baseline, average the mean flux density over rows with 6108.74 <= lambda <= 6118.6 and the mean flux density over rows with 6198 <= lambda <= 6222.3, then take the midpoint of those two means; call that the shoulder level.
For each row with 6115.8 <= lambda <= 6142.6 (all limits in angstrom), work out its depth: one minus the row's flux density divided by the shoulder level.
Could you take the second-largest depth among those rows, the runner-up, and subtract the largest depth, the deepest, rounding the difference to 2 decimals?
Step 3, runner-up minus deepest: -0.11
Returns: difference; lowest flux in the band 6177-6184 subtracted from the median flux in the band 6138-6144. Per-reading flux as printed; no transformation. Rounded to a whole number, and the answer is 0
